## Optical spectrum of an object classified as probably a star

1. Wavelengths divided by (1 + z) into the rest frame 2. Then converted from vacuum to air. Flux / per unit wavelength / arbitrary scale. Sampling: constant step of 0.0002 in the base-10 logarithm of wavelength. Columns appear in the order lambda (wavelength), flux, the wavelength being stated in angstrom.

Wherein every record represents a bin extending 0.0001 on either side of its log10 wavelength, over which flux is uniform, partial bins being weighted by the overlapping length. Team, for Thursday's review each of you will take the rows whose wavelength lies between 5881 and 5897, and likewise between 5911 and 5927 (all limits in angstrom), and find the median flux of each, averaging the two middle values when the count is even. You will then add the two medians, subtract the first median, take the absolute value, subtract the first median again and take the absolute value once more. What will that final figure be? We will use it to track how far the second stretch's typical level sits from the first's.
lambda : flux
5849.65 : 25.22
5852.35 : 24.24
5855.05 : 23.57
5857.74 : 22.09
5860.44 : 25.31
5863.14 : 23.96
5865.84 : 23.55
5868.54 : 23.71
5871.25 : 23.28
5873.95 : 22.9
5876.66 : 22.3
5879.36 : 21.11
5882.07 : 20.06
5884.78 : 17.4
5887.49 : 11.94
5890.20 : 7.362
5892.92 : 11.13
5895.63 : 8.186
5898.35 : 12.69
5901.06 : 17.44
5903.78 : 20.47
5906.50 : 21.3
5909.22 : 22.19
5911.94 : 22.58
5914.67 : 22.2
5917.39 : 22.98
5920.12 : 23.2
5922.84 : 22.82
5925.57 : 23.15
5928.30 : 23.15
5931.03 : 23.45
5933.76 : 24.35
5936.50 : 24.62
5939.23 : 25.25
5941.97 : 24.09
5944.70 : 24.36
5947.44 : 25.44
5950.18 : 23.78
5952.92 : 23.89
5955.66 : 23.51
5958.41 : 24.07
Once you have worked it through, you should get 11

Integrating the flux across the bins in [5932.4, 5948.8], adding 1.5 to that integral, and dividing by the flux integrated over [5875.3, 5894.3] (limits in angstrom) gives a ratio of 1.3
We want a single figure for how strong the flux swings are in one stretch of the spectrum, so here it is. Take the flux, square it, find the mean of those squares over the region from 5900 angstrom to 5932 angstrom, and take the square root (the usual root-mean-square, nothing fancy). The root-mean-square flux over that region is 22.1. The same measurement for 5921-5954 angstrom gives 24.0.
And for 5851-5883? 23.0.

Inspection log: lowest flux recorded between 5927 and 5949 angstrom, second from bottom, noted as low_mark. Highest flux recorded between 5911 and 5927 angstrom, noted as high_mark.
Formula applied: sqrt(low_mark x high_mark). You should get 23.3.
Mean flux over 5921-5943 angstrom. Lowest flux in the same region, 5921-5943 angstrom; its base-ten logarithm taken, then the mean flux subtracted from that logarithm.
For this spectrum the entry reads -22.5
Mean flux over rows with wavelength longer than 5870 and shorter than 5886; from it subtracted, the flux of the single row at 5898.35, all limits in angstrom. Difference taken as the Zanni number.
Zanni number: 8.5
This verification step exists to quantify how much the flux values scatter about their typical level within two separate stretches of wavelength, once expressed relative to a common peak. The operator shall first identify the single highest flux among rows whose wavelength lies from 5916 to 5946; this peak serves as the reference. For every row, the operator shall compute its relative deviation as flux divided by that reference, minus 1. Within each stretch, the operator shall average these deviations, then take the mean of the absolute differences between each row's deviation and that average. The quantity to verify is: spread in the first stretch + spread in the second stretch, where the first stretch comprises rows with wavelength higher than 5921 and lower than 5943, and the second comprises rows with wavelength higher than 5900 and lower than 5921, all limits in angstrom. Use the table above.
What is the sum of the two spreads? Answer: 0.08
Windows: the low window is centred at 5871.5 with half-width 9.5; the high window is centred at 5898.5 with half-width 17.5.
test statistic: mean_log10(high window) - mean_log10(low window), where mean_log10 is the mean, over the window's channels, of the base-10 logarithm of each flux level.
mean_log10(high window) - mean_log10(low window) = -0.17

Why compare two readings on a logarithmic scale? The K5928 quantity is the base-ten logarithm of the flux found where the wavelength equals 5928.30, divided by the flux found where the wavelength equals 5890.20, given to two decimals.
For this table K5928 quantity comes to 0.50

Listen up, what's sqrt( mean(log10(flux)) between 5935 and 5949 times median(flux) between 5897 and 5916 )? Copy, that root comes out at 5.4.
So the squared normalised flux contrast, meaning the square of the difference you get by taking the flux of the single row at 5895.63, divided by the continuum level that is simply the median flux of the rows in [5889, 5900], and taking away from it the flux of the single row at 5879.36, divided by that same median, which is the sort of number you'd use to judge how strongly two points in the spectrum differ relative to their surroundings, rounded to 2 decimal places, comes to 1.79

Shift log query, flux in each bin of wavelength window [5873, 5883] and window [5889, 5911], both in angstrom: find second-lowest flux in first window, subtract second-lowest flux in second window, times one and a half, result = 19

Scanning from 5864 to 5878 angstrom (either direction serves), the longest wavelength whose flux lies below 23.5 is 5876.66 angstrom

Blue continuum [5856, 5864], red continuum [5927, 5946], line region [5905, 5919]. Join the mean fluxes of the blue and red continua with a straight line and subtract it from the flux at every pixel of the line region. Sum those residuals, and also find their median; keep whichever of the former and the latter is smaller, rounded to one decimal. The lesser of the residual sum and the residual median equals -9.0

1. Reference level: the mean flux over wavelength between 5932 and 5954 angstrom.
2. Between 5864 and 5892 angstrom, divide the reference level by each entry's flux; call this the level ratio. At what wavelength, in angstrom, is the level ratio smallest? 5868.54 angstrom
